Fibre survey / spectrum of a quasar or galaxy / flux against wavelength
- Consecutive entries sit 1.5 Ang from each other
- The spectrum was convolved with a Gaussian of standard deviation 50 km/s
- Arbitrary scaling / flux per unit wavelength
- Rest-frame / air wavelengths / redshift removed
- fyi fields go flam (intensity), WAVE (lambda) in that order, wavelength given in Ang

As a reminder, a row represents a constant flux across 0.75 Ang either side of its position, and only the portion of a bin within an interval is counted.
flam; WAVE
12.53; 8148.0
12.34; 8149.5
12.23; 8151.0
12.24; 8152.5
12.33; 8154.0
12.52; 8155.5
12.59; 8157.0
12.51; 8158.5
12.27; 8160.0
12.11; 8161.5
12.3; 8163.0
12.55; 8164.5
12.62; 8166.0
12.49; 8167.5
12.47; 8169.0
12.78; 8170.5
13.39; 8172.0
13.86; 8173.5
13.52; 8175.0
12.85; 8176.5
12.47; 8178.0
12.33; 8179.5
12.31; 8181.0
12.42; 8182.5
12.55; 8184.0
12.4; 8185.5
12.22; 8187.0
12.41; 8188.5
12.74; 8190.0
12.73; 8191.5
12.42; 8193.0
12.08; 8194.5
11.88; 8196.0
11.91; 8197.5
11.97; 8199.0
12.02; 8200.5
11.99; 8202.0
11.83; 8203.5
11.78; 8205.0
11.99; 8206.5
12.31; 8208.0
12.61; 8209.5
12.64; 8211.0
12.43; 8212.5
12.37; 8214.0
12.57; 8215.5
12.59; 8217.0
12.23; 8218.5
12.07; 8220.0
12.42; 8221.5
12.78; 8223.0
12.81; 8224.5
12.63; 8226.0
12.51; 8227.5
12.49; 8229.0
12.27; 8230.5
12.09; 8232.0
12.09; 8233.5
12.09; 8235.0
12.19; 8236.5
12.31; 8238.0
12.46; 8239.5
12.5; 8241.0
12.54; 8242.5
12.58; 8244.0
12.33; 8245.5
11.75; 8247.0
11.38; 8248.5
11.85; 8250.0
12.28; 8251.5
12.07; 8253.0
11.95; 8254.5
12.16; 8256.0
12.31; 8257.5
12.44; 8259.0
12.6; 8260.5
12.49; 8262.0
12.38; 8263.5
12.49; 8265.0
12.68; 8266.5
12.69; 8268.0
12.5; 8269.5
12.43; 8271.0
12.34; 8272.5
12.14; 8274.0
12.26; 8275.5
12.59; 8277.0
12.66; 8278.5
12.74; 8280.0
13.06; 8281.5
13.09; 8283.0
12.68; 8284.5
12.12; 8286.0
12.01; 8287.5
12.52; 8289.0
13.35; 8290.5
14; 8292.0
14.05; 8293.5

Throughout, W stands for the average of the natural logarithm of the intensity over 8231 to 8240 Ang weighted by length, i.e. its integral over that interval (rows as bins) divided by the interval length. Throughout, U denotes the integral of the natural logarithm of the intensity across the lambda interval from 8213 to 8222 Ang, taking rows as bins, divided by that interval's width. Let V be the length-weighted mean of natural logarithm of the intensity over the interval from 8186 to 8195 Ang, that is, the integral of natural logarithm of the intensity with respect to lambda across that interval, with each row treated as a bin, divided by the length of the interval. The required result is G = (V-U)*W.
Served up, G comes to 0.01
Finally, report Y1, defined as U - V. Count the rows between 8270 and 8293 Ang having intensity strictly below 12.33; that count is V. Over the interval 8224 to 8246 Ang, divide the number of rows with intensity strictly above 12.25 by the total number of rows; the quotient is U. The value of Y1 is -3.3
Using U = 0.73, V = 4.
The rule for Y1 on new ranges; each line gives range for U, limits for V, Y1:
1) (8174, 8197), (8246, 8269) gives -7.2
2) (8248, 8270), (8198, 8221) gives -8.3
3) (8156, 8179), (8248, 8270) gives -6.1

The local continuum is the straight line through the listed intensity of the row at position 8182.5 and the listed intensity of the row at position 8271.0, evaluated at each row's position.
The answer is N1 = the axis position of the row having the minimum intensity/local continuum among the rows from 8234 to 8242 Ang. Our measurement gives 8235.0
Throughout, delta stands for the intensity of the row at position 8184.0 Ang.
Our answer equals 12.55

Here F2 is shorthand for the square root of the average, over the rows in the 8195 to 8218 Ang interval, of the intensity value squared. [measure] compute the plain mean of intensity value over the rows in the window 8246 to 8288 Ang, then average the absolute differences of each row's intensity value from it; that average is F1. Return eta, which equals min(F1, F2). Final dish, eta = 0.292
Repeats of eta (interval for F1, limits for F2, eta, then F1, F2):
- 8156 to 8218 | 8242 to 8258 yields 0.296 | 0.30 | 12.1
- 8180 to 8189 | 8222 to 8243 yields 0.080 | 0.08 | 12.4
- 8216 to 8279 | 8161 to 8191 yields 0.224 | 0.22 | 12.6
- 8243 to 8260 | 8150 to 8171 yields 0.273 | 0.27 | 12.4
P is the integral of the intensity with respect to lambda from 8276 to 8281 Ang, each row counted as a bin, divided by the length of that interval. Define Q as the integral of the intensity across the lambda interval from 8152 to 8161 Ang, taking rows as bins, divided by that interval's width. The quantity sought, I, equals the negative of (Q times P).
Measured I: -157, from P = 12.7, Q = 12.4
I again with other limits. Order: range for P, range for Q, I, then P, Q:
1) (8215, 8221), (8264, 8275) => -154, 12.4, 12.5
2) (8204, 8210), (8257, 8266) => -151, 12.1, 12.5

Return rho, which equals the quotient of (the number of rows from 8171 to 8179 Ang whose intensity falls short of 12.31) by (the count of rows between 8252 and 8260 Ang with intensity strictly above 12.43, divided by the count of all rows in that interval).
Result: 0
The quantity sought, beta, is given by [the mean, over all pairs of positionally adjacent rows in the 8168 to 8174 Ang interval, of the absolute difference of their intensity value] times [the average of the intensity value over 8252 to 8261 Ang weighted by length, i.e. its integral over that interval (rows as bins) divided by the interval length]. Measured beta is 5.7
